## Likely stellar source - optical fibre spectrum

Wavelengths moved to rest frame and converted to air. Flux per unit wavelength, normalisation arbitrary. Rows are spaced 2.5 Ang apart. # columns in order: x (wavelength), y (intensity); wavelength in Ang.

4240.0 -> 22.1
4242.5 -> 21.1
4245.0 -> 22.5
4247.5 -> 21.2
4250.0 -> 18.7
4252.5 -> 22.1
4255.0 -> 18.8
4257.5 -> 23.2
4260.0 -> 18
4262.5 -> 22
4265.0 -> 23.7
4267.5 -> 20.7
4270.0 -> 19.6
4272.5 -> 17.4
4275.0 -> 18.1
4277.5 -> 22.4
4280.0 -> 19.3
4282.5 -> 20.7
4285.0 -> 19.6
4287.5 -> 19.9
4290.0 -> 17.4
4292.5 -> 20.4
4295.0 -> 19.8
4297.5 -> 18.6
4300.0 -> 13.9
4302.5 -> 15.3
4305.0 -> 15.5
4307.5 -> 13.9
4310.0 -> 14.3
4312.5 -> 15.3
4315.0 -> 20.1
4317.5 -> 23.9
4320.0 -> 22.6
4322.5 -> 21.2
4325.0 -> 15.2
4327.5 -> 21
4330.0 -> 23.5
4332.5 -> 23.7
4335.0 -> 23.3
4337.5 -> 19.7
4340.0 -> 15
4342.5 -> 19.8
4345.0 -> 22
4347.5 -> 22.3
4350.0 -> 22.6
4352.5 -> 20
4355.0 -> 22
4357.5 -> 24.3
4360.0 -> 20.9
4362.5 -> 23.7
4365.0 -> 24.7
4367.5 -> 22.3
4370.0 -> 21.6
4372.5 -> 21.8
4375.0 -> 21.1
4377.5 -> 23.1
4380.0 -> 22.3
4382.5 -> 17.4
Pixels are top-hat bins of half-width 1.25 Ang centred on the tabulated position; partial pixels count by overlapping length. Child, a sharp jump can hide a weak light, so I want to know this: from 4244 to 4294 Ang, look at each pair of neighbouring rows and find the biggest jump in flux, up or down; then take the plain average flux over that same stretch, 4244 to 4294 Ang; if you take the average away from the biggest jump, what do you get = -15.1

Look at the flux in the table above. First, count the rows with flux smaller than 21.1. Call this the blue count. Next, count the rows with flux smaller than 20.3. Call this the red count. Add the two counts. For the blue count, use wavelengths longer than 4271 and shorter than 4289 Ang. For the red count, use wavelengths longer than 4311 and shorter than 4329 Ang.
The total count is 9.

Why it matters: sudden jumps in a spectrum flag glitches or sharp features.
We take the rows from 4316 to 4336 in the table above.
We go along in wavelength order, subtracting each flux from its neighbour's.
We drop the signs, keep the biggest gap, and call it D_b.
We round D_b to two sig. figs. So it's 6.0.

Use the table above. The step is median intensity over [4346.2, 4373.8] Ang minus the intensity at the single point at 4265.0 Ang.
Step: -1.4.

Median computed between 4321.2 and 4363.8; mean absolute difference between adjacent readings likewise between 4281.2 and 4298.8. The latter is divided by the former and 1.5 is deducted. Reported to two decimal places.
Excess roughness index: -1.43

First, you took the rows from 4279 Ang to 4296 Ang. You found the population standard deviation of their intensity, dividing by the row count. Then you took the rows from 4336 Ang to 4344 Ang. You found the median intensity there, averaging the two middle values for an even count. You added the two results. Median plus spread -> 21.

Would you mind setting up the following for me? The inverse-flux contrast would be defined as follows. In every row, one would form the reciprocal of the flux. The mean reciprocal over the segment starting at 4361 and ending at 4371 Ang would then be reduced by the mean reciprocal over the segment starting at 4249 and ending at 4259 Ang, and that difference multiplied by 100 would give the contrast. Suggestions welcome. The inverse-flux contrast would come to -0.53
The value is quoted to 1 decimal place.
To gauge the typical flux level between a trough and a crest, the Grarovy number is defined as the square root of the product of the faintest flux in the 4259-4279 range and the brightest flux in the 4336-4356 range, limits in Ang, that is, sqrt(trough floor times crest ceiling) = 19.8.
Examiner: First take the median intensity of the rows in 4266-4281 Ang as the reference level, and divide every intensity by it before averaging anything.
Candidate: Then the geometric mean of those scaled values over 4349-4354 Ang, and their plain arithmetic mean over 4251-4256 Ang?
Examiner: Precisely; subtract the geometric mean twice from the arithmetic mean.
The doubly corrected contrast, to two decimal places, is -1.13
